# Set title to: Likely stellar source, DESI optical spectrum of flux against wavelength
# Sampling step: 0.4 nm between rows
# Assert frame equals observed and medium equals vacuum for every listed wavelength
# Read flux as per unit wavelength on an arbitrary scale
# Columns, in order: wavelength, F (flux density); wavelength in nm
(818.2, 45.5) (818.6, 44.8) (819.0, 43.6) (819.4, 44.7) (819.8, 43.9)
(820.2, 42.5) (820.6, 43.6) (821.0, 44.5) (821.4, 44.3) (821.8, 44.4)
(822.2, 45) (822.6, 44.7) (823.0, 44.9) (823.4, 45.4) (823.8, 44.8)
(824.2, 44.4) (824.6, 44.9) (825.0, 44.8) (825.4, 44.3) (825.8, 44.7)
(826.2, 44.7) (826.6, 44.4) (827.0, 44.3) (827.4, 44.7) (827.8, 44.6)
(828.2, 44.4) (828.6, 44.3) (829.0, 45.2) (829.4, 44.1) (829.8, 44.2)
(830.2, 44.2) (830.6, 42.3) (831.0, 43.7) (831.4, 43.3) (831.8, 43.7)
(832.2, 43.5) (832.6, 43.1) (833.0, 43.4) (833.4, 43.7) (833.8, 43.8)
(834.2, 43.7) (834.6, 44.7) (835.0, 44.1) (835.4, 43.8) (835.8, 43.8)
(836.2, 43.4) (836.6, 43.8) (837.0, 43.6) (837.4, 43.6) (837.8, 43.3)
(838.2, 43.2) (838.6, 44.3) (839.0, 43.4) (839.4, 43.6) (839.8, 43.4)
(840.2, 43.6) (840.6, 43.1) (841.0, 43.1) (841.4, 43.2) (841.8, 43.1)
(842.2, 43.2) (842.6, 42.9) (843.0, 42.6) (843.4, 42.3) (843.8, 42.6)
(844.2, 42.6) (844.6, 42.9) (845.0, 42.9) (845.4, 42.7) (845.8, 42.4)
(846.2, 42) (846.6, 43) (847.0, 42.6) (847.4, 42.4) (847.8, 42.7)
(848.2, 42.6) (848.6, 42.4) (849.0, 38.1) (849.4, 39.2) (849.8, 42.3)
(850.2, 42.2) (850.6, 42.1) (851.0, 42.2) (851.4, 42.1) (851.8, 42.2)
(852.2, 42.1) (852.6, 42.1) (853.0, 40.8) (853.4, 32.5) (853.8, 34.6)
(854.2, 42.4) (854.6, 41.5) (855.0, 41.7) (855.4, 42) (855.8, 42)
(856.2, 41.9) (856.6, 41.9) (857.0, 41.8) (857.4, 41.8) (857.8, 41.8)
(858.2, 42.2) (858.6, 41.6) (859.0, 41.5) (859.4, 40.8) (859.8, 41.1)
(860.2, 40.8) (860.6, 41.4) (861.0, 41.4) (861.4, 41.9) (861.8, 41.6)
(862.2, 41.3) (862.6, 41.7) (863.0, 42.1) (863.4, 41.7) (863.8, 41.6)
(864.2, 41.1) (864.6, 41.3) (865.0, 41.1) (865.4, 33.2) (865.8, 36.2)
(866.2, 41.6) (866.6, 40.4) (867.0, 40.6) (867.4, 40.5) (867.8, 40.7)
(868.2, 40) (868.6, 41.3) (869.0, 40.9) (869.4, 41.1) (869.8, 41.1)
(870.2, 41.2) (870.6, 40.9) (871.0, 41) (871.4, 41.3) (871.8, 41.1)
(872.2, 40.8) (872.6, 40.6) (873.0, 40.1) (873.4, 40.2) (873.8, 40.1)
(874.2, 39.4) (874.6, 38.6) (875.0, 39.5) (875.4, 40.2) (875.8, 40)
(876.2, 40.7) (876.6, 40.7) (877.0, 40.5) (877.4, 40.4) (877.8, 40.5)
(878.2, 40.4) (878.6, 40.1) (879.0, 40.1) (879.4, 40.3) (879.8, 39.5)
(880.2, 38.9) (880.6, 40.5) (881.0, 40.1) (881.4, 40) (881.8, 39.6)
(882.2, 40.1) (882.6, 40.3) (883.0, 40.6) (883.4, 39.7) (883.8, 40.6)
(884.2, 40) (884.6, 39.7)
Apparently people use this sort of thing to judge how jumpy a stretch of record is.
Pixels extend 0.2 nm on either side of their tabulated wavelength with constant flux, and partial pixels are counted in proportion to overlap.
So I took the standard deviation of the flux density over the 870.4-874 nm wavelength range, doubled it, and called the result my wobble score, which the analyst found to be 0.9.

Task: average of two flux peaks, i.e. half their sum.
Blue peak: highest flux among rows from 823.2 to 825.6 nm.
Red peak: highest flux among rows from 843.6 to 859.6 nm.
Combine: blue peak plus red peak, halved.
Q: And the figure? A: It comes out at 44.2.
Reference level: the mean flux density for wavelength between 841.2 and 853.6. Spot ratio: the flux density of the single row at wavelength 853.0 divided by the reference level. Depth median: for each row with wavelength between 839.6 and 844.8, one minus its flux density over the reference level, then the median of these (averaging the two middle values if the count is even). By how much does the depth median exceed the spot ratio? -1.00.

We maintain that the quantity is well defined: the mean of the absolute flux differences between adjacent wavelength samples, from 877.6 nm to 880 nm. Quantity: 0.28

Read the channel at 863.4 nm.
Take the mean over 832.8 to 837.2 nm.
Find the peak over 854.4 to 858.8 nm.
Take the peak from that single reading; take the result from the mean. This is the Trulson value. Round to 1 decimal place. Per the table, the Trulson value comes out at 44.3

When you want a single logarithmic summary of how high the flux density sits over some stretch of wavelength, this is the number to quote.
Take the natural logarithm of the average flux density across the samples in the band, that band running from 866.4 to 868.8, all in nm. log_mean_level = 3.70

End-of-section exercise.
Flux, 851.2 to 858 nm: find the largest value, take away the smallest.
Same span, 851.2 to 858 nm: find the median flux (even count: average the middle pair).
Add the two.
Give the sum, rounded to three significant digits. 51.8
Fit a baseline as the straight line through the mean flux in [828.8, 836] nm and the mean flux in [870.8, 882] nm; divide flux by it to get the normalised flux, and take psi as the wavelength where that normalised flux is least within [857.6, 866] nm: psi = 865.4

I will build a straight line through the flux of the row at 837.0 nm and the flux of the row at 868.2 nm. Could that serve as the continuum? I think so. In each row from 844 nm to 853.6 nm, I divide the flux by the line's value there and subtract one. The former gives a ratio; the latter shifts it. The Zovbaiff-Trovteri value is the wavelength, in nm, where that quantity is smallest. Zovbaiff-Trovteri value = 853.4 nm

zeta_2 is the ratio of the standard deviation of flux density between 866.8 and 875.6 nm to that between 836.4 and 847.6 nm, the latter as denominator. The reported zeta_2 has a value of 1.3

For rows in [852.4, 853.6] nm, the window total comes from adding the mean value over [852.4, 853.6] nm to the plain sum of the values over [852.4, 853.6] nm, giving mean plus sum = 154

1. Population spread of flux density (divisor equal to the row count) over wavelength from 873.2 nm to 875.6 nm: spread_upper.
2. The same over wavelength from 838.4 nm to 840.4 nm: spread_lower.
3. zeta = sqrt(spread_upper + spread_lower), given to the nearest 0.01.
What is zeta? 0.95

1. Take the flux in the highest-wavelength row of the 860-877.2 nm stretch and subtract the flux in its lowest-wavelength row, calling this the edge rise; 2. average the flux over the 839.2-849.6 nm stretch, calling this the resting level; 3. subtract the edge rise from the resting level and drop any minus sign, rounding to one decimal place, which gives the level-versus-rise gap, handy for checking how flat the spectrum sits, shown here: 42.8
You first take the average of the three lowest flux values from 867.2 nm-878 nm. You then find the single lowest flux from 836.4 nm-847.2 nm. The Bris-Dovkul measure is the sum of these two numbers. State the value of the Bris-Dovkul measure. 81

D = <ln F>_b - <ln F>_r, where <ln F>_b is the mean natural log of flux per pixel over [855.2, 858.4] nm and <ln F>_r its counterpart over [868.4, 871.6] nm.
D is 0.02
